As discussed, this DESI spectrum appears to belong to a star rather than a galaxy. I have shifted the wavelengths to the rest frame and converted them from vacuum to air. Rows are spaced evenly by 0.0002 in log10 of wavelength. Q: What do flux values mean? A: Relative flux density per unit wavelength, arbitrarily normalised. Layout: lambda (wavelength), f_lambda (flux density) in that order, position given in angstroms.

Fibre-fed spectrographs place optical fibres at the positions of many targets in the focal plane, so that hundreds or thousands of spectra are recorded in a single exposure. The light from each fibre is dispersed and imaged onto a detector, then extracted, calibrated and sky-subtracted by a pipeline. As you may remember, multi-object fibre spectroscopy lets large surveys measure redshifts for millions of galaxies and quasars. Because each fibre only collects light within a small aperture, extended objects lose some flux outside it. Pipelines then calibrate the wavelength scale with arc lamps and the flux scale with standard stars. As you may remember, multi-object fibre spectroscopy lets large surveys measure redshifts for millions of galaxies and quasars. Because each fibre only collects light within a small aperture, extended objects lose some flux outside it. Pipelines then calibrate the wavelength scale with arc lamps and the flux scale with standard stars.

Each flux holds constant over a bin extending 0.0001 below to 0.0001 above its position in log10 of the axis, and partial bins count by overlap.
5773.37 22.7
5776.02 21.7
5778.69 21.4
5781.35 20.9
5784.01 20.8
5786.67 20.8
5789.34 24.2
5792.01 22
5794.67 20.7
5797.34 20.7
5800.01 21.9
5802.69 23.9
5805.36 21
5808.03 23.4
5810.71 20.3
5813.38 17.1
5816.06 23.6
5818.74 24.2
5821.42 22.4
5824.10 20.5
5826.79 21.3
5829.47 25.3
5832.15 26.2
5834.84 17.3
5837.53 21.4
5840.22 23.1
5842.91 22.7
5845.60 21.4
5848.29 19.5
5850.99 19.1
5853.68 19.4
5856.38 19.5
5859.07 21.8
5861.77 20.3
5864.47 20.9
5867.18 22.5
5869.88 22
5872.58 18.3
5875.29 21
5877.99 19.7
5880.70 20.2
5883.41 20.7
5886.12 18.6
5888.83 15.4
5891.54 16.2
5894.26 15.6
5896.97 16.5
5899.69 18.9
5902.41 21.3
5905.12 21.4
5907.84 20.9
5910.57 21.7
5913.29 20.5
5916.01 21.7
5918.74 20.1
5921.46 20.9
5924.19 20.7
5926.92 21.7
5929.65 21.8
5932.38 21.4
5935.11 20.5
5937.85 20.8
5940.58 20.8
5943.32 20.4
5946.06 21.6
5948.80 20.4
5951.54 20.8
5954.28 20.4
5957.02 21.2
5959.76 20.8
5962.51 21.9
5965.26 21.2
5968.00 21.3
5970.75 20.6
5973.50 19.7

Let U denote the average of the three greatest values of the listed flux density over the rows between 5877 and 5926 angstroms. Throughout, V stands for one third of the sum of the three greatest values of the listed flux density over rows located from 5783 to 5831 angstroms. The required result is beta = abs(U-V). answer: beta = 3.0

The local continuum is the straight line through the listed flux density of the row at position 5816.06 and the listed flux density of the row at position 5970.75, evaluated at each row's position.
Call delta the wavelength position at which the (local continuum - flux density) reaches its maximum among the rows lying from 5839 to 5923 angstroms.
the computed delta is 5888.83 angstroms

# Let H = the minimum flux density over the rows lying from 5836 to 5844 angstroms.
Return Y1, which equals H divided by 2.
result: 10.70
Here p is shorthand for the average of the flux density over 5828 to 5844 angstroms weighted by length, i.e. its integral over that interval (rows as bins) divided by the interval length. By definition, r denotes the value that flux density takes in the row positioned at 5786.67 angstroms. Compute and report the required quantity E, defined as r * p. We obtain 471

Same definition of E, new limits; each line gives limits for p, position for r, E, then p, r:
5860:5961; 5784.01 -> 421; 20.2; 20.8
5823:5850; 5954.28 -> 446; 21.8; 20.4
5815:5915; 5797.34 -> 426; 20.6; 20.7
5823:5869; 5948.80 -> 435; 21.3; 20.4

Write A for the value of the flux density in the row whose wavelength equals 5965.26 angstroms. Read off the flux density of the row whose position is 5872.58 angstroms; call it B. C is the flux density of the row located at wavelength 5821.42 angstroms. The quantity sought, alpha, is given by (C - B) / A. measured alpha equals 0.19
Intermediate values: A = 21.2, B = 18.3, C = 22.4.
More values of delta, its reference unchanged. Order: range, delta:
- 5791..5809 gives 5794.67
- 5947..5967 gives 5948.80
